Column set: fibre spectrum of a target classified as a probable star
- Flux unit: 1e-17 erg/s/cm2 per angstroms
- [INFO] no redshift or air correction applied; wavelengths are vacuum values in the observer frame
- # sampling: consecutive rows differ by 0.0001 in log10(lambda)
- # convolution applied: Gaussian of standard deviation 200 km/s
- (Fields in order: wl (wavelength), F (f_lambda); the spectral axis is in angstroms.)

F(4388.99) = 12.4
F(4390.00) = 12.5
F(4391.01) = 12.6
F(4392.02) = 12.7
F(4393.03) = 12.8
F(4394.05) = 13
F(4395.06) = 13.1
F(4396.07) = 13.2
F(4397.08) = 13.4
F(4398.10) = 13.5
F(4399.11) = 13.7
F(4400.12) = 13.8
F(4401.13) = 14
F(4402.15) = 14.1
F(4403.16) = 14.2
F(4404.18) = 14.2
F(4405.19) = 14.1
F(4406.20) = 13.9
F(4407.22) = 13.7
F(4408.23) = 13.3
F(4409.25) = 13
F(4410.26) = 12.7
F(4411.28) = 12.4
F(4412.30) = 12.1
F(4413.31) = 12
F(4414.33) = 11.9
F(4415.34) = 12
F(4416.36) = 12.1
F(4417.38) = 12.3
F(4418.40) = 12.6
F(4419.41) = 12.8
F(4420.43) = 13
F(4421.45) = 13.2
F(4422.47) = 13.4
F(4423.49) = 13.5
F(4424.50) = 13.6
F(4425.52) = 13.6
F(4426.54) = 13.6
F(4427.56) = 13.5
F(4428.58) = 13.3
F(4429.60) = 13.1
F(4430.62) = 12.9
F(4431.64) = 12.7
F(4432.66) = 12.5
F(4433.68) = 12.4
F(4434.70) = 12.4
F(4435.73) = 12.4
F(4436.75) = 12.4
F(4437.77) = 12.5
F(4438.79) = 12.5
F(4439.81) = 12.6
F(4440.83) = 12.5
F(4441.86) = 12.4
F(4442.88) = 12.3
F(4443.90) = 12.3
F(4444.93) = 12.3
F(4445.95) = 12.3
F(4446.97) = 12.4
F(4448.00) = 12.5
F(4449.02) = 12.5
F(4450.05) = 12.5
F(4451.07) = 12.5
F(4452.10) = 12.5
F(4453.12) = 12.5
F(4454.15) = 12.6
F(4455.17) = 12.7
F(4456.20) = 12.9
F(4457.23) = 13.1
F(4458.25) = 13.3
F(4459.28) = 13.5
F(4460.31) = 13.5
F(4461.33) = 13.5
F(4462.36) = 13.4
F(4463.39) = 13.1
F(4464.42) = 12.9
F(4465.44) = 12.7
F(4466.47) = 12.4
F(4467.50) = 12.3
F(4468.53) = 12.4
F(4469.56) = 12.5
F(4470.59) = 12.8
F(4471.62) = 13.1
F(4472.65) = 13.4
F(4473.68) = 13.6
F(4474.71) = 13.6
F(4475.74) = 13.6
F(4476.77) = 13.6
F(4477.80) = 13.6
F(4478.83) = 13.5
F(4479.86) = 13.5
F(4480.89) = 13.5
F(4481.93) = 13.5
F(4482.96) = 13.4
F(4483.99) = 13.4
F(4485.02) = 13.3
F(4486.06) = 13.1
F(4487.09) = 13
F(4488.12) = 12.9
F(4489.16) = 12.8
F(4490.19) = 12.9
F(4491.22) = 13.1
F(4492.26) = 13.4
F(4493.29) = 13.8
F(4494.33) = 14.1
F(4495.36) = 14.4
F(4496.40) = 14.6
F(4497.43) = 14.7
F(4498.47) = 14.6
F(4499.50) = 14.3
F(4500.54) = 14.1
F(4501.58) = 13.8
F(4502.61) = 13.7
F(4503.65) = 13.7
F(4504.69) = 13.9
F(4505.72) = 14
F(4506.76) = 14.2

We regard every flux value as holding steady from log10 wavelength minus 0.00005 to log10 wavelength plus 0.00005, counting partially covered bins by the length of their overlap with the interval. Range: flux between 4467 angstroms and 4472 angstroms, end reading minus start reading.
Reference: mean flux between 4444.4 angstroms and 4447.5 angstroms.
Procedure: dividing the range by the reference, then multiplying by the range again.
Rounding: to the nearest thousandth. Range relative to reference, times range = 0.052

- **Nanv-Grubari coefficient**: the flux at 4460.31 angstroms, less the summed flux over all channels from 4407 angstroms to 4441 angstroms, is -421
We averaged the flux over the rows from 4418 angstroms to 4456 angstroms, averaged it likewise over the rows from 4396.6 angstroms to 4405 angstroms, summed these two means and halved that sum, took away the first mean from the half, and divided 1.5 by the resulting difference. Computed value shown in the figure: 2.7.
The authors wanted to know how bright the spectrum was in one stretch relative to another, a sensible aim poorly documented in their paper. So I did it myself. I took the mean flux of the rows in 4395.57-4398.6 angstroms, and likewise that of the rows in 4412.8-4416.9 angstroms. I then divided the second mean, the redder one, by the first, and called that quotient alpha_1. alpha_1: 0.90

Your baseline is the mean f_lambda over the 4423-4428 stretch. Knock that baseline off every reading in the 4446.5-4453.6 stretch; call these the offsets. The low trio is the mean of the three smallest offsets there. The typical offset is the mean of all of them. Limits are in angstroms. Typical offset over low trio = 1.0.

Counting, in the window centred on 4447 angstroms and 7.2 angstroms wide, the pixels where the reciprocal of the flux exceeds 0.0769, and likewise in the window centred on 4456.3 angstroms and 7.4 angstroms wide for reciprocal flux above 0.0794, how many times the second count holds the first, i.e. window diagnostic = 0.14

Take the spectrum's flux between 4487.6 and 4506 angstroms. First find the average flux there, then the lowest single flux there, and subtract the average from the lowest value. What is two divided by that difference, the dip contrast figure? -2.0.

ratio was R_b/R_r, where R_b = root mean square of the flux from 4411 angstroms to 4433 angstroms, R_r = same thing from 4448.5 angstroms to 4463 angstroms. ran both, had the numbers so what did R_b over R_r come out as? 0.99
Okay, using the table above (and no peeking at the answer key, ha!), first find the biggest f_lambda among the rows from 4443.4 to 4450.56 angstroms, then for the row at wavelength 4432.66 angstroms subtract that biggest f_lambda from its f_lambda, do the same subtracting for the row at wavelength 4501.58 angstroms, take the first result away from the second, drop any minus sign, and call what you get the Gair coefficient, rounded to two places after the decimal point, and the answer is 1.30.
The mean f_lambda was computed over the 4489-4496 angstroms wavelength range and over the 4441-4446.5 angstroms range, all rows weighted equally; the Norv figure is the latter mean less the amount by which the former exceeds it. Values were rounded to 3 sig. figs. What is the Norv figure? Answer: 11.1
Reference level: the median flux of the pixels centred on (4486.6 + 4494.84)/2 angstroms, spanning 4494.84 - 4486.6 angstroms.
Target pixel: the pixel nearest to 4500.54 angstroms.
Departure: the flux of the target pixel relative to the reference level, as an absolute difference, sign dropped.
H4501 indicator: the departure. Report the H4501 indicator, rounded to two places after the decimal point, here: 1.05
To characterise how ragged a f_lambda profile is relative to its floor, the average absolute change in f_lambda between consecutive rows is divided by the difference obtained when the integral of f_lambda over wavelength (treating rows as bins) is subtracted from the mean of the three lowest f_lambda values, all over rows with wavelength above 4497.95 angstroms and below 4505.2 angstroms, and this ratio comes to -0.0021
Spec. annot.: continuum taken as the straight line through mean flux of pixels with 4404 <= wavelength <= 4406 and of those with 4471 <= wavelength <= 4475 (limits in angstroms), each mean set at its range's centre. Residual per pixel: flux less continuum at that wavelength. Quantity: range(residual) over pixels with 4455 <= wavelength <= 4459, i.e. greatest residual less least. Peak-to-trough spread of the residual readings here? 0.6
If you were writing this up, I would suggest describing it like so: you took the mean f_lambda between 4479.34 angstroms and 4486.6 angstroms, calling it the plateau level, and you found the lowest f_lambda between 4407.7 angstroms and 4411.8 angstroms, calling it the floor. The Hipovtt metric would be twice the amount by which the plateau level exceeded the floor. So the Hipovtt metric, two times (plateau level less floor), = 2.0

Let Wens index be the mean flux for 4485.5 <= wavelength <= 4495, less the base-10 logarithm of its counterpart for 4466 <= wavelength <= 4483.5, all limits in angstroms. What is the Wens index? 12.1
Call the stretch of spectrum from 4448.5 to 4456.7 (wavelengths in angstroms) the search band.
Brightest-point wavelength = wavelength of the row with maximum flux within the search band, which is 4456.20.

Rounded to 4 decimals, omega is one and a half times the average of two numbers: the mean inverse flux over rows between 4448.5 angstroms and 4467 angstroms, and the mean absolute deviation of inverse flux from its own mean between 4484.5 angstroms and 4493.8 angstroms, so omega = 0.0592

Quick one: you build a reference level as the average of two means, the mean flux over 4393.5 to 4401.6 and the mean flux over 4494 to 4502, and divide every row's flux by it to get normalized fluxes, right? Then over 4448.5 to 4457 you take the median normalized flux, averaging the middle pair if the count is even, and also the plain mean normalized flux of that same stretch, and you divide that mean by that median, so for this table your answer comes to 1.01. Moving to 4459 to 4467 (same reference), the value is 0.99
